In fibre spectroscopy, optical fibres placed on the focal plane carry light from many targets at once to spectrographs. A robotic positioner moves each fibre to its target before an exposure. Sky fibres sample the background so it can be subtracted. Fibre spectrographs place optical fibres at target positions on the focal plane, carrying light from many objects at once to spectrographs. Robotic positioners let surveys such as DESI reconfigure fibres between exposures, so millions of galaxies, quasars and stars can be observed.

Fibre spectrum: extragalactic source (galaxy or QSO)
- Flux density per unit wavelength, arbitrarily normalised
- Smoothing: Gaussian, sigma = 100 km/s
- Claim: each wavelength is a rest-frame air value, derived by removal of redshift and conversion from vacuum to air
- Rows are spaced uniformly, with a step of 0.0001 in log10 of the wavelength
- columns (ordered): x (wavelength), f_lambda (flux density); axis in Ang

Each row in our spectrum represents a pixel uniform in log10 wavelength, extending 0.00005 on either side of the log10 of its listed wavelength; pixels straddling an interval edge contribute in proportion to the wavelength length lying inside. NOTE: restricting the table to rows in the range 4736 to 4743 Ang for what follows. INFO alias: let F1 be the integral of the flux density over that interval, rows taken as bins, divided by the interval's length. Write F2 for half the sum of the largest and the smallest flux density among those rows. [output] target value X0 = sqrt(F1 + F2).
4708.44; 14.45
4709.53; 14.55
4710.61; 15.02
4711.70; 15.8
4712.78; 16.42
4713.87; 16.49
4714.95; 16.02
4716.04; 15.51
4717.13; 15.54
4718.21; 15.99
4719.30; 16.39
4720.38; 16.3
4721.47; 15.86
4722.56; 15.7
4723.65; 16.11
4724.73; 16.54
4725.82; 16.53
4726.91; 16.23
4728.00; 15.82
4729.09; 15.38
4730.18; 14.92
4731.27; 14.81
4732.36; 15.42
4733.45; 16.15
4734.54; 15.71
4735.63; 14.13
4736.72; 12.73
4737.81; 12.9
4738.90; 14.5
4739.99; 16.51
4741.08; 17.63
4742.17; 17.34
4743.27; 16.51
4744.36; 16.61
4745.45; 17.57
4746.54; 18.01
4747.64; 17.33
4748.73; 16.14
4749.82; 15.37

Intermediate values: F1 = 15.3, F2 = 15.2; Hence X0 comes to 5.52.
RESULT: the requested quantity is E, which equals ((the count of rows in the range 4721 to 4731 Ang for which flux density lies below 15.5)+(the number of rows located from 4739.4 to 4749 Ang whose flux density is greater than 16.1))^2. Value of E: 121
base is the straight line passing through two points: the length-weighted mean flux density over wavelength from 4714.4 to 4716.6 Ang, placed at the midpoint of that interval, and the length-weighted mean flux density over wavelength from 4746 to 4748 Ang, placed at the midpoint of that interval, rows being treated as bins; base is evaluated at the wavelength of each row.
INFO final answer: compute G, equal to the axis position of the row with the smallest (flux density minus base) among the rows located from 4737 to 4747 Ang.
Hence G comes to 4737.81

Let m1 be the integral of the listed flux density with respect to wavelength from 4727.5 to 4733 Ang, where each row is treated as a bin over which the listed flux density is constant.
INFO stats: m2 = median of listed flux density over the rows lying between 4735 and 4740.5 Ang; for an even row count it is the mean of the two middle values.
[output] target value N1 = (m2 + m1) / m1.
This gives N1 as 1.17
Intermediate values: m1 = 84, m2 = 14.13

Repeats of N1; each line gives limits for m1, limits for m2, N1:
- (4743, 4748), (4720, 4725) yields 1.19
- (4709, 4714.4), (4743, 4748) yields 1.20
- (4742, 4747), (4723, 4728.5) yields 1.19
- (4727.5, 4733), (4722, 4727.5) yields 1.19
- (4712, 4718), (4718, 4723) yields 1.17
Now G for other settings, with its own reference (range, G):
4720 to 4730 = 4729.09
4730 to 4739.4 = 4736.72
